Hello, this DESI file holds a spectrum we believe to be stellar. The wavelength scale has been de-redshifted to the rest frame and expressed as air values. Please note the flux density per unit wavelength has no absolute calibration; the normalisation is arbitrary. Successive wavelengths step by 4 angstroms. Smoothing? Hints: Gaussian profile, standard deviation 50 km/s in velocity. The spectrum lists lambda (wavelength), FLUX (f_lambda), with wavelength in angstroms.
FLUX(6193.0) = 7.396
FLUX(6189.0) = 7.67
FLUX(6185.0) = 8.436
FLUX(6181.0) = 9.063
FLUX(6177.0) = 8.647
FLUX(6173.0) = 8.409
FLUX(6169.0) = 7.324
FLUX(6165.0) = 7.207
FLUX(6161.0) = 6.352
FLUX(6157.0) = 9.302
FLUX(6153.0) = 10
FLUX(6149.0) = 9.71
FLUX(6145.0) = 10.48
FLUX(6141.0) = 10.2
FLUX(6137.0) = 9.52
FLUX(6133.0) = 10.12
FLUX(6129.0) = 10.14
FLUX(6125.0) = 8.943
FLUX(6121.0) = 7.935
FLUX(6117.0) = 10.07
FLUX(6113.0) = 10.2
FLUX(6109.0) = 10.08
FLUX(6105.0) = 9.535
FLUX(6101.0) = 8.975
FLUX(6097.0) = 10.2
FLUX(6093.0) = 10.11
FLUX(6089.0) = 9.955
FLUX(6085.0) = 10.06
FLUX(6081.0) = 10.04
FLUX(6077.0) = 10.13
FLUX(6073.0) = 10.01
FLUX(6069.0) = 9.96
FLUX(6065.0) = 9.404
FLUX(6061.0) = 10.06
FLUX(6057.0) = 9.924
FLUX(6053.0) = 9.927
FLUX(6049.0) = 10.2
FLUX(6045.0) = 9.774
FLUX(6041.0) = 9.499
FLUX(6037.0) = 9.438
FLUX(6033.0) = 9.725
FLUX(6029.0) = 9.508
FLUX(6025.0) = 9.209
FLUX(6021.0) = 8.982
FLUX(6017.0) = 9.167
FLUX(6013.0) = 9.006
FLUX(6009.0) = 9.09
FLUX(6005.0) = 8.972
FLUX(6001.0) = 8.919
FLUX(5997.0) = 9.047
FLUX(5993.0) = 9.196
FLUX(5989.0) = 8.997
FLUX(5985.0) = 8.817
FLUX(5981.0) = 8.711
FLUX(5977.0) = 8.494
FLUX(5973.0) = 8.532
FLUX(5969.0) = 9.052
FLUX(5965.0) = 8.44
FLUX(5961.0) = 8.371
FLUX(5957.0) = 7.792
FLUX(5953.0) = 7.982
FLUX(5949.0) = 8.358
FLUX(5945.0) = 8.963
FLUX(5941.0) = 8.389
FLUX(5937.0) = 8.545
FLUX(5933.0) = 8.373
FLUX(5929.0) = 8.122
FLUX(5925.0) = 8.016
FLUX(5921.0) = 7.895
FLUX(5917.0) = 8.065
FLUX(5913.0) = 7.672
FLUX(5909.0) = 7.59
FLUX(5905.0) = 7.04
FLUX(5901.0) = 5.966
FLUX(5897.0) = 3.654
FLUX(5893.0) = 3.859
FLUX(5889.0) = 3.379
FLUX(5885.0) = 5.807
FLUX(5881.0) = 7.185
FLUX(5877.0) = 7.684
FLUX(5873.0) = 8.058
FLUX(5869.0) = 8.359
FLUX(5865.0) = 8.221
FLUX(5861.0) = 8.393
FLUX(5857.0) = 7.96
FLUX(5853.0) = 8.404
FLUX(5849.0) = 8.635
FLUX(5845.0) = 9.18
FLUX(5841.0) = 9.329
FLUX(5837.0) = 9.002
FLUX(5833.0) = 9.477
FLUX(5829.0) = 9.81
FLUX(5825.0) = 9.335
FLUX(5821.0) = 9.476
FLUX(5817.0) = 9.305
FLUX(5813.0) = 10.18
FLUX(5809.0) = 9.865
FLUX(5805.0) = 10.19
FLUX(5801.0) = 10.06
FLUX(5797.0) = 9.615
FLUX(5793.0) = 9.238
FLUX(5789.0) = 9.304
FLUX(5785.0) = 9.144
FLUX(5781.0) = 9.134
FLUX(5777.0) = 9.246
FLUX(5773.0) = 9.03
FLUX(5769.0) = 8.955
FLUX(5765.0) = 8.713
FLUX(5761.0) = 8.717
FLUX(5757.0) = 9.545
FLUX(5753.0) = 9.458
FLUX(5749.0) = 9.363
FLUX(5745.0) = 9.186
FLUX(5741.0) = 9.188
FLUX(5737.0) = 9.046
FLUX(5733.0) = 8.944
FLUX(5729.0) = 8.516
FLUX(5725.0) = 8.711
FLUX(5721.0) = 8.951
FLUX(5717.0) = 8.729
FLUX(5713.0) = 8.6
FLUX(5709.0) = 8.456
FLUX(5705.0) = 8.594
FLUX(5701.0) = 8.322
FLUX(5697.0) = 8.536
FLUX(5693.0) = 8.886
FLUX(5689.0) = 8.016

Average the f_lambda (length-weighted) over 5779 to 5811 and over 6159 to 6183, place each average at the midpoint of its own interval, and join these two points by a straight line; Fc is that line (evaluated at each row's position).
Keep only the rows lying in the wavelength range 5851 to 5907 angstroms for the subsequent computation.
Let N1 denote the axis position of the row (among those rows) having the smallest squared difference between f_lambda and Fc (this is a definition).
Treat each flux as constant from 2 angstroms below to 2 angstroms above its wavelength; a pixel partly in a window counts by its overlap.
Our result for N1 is 5869.0 angstroms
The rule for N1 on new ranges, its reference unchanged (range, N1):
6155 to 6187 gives 6169.0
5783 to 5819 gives 5797.0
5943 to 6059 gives 5981.0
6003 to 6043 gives 6005.0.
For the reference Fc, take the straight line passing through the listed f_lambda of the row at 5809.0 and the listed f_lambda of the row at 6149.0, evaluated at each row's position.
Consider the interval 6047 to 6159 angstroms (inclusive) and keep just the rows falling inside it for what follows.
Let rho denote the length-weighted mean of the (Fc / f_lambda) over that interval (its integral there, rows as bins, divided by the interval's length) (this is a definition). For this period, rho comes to 0.99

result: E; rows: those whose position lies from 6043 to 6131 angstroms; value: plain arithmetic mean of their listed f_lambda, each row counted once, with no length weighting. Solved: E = 9.8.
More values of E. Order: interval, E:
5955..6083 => 9.3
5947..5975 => 8.4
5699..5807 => 9.1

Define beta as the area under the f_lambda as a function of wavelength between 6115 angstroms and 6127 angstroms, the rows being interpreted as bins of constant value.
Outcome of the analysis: 108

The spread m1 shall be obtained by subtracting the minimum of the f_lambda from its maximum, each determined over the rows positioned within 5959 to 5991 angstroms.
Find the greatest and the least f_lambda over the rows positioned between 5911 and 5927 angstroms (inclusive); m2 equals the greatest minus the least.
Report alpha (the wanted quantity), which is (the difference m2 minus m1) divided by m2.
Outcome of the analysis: -0.7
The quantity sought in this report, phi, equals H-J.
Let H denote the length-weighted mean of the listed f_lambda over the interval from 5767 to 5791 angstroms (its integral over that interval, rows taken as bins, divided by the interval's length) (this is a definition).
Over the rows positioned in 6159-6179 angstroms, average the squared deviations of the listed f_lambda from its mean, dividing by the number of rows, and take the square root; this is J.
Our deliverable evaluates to 8.29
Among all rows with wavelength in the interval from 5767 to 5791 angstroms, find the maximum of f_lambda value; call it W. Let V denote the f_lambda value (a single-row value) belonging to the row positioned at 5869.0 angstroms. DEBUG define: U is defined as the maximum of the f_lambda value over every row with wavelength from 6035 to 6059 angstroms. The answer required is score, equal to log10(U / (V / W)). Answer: 1.06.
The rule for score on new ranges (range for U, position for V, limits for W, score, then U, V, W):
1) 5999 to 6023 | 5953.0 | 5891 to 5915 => 0.95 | 9.167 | 7.982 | 7.672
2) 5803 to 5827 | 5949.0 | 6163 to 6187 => 1.04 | 10.19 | 8.358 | 9.063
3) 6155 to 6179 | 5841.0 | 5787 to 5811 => 1.01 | 9.302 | 9.329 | 10.19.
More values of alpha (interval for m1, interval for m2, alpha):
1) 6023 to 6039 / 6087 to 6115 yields 0.6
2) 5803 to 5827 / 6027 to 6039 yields -2.1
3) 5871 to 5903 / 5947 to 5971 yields -2.7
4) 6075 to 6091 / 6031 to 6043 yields 0.4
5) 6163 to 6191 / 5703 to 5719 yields -5.8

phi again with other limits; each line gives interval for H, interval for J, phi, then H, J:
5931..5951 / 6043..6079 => 8.30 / 8.5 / 0.22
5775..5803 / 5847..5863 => 9.15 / 9.4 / 0.24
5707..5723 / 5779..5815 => 8.26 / 8.7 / 0.42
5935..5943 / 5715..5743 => 8.25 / 8.5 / 0.21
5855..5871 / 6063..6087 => 7.99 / 8.2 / 0.24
